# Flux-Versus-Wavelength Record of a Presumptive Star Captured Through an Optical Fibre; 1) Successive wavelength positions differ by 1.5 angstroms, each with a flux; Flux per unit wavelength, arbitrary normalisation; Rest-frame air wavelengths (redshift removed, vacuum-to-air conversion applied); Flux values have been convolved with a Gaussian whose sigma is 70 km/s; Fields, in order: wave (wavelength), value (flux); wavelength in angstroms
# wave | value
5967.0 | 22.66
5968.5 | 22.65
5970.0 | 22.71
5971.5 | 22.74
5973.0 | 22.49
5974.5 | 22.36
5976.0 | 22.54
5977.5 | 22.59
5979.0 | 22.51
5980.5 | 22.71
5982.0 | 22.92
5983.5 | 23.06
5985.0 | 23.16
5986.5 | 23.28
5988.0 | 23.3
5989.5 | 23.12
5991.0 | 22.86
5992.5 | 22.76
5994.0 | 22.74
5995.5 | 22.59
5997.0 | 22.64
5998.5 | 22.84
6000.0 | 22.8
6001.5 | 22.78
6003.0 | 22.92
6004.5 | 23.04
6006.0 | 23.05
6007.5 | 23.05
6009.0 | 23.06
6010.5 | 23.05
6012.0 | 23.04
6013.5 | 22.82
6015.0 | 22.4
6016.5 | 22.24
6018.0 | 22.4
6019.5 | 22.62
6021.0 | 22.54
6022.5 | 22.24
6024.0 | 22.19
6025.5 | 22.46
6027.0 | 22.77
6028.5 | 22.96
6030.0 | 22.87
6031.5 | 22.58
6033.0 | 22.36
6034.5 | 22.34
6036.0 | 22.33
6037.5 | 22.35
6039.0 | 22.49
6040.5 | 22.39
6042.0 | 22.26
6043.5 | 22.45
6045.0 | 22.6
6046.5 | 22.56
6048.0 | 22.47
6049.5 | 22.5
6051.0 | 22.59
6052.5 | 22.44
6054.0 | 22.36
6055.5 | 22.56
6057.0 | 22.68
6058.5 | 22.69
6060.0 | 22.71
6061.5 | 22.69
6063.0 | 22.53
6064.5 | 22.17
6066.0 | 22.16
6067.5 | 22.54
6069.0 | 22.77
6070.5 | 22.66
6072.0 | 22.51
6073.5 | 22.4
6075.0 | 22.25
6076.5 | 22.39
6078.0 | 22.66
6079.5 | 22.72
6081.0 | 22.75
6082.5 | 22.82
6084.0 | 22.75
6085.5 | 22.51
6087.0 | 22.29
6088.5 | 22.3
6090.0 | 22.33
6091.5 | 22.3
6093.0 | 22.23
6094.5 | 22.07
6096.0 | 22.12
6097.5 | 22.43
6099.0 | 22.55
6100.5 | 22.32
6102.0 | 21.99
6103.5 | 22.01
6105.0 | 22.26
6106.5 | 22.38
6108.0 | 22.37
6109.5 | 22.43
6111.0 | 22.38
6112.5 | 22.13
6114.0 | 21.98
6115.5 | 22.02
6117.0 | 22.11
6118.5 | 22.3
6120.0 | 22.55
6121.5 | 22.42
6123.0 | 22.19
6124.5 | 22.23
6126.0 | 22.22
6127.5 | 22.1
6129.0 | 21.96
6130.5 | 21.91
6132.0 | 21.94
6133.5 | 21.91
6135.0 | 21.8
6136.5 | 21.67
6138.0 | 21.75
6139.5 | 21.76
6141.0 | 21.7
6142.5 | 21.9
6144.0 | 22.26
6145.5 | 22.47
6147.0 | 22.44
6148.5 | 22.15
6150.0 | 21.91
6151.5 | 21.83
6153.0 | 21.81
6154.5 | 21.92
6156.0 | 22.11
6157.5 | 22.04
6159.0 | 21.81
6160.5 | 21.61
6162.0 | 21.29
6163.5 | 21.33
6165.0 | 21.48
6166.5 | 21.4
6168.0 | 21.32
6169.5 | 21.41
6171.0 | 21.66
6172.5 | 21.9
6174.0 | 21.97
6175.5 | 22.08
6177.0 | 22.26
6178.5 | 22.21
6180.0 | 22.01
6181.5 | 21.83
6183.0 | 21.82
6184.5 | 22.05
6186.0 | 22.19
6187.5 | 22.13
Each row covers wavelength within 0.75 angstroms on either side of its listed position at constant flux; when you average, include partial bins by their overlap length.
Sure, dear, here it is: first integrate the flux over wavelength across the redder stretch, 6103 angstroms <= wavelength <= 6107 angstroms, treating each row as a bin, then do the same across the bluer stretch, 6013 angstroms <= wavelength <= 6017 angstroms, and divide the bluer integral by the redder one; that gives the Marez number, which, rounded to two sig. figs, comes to 1.0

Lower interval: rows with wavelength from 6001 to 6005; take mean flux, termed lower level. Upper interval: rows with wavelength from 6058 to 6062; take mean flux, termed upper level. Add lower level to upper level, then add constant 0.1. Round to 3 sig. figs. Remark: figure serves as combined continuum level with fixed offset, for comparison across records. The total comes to 45.7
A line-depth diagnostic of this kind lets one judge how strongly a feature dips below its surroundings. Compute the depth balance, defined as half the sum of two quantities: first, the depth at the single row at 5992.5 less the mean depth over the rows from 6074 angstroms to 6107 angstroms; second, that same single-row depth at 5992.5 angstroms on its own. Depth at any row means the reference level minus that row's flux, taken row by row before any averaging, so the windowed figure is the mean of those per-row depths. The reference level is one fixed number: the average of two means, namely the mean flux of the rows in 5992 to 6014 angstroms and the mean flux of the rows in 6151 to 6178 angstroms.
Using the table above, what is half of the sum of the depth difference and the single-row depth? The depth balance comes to -0.4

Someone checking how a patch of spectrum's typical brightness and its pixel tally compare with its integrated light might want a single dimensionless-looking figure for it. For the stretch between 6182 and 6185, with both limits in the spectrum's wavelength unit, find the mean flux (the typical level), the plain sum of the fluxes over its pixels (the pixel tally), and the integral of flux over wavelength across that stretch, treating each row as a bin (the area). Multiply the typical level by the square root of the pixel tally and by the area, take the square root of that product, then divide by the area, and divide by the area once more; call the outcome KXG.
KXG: 0.023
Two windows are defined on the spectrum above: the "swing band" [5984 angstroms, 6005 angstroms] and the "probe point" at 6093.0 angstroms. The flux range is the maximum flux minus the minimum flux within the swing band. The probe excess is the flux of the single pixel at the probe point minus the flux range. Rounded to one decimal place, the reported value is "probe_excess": 21.5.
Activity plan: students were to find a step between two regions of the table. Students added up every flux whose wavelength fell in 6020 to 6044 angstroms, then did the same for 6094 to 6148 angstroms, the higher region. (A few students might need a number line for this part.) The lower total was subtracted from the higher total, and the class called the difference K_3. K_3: 437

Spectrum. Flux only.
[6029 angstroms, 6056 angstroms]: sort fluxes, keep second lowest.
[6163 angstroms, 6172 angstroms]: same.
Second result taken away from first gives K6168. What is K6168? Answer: 1.00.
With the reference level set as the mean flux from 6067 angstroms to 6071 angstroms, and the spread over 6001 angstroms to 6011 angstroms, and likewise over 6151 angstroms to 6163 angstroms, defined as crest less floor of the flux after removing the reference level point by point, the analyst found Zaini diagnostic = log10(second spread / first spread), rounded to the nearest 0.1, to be 0.5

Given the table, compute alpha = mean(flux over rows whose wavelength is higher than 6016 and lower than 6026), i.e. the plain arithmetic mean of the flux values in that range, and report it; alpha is 22.4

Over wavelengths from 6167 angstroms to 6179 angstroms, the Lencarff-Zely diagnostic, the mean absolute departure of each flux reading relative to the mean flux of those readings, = 0.29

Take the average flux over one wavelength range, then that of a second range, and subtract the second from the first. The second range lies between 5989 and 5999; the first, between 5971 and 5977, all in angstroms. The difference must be -0.26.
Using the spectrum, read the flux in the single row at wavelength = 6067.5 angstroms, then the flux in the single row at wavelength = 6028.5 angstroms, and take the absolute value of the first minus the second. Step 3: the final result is 0.4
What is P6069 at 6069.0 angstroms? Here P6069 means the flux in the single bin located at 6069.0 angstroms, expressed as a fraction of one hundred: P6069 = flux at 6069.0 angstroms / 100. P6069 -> 0.228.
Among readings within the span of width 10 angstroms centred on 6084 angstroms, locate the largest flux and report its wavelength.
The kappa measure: 6082.5 angstroms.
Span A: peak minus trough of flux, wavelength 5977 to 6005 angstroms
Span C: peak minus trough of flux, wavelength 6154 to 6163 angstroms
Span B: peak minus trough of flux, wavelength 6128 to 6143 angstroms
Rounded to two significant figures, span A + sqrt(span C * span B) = 1.3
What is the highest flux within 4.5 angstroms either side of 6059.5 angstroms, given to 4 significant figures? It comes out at 22.71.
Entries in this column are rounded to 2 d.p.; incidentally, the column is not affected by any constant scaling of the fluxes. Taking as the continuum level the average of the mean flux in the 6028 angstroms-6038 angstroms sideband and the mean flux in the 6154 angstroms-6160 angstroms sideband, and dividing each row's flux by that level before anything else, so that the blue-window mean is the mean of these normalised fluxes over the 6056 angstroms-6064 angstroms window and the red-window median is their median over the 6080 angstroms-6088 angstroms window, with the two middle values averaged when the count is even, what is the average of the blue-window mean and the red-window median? 1.02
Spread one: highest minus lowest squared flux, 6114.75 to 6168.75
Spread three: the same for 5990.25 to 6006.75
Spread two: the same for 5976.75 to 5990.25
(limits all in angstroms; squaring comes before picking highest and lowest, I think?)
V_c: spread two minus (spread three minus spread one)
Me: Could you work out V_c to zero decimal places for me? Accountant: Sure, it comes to 70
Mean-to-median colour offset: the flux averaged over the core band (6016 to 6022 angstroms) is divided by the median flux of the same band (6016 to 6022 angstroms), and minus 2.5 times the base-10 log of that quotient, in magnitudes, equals 0.0010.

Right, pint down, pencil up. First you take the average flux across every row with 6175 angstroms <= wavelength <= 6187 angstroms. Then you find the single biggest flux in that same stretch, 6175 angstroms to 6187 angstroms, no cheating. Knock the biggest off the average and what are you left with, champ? -0.20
